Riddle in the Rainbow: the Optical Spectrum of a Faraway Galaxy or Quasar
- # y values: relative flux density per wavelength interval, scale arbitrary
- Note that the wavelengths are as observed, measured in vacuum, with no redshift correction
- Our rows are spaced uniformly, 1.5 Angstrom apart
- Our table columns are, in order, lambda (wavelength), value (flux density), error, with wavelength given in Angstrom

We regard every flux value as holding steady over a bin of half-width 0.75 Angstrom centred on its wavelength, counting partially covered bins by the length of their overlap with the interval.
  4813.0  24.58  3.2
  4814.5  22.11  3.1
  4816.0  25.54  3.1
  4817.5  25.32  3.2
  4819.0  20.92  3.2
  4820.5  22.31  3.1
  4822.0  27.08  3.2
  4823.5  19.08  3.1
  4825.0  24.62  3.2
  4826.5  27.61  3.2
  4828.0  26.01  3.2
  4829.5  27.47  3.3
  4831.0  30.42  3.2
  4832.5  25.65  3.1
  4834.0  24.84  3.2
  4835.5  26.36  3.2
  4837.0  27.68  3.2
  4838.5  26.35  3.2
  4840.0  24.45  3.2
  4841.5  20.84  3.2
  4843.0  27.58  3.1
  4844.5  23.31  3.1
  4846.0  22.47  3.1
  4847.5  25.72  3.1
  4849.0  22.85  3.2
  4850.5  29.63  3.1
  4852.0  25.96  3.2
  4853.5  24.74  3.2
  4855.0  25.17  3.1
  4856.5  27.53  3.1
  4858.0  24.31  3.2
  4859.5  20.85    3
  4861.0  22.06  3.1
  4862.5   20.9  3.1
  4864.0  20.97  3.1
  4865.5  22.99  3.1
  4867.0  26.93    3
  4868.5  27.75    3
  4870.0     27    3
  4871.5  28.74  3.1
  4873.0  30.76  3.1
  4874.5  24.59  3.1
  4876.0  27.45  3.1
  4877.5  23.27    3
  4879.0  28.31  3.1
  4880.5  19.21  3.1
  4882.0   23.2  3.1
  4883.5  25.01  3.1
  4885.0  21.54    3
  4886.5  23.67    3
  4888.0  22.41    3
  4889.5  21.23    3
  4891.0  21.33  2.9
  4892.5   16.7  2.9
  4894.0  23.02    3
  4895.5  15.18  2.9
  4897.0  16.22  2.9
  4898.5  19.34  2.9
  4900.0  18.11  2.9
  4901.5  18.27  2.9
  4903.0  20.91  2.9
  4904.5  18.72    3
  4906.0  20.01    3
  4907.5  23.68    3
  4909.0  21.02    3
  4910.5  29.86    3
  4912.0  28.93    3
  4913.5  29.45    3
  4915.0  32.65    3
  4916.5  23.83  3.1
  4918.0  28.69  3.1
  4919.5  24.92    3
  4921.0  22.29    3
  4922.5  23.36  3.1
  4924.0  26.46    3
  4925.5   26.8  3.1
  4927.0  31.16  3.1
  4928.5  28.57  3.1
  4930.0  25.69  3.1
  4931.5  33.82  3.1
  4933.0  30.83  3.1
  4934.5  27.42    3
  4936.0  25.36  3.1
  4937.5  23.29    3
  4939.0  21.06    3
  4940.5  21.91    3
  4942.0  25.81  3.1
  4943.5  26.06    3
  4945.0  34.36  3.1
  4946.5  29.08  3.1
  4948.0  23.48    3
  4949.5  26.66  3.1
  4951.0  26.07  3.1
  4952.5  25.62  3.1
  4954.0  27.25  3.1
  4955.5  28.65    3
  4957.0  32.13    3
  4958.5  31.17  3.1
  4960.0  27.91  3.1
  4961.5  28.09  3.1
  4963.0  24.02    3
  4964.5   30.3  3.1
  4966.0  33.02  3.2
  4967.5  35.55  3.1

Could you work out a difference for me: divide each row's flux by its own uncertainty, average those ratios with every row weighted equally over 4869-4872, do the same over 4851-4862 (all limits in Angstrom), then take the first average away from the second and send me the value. -1.3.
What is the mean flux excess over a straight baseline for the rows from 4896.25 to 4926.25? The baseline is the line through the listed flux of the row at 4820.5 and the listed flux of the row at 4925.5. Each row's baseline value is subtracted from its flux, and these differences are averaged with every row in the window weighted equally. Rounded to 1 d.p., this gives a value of -2.5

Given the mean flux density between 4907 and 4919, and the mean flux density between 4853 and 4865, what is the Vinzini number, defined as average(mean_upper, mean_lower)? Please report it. 25.3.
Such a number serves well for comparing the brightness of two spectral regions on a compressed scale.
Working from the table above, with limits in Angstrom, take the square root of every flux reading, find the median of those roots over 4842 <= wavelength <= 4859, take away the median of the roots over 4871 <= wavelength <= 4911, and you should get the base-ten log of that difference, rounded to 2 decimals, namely -0.42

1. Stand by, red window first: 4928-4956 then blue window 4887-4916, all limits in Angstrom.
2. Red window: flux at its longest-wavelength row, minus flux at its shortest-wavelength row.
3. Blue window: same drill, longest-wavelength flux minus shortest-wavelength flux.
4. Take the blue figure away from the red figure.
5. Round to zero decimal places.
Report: -10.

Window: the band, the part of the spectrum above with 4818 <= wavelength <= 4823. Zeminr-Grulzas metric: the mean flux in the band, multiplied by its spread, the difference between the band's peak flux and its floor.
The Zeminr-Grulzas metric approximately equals 144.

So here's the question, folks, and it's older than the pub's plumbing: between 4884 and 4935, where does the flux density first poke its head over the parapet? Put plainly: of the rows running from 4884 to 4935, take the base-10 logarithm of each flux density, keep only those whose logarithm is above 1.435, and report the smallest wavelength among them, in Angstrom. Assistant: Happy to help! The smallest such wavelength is 4910.5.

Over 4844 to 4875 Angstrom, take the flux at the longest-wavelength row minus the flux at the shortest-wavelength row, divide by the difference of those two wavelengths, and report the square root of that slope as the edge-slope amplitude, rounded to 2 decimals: 0.21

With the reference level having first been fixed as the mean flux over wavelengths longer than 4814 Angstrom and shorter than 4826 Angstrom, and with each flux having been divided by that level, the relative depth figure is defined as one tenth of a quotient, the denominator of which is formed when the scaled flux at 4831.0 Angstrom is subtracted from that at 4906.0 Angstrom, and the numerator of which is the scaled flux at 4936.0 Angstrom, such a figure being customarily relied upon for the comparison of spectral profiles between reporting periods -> -0.2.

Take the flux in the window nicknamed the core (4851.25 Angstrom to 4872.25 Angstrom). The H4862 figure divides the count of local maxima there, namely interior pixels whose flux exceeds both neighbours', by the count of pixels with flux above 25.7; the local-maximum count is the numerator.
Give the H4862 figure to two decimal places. 0.50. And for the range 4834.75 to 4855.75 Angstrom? 0.57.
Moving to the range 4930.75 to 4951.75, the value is 0.22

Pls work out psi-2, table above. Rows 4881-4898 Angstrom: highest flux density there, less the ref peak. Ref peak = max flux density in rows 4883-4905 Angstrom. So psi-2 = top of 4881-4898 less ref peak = 0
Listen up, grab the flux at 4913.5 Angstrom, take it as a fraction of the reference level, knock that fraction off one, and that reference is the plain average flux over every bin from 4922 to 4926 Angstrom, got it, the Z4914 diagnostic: -0.15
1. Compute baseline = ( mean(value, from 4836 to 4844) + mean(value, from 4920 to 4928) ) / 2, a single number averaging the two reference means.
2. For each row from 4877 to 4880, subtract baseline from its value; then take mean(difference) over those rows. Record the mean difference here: 0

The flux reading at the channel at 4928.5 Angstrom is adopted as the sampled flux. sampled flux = 28.57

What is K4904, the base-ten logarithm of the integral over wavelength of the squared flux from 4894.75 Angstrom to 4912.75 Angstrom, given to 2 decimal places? 3.91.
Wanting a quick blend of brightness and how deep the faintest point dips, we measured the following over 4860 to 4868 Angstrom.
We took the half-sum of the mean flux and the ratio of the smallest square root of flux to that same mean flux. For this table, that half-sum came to 11.5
